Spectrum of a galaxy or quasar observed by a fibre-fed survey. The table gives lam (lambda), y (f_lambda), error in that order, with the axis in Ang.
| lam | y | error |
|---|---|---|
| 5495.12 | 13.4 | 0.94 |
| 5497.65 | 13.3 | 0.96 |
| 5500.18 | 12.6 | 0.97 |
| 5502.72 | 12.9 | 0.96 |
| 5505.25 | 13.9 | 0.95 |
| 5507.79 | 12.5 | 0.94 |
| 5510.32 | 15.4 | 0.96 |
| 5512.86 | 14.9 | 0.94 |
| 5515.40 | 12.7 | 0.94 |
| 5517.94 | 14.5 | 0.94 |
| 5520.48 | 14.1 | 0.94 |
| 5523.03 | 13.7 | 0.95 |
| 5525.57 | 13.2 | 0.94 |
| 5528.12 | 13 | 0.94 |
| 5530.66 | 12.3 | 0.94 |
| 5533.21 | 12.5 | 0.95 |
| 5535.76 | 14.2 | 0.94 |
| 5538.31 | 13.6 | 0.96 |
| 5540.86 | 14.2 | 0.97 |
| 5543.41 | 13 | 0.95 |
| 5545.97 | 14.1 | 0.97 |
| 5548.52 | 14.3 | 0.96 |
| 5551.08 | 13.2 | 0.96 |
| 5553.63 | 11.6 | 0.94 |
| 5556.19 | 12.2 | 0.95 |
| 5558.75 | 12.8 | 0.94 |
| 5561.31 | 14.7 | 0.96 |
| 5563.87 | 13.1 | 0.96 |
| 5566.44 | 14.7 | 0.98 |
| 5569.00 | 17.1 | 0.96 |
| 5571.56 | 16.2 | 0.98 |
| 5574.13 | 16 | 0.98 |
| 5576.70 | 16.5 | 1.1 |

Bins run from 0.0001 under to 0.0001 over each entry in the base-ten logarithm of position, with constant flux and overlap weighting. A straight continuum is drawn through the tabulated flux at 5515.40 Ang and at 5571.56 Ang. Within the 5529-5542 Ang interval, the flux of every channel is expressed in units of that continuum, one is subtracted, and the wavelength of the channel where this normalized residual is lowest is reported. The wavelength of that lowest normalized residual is 5530.66 Ang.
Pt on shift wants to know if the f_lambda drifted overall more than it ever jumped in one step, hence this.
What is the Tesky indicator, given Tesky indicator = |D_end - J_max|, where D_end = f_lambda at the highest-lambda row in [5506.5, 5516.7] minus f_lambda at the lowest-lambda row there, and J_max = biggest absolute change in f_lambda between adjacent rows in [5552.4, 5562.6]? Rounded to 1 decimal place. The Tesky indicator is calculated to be 1.7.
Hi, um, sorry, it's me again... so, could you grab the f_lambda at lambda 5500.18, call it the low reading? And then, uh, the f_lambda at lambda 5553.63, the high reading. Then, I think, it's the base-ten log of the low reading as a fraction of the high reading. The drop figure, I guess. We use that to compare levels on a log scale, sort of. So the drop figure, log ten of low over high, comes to 0.04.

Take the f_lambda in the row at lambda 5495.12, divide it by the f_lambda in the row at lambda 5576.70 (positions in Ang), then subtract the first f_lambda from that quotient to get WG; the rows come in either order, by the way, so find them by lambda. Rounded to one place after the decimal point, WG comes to -12.6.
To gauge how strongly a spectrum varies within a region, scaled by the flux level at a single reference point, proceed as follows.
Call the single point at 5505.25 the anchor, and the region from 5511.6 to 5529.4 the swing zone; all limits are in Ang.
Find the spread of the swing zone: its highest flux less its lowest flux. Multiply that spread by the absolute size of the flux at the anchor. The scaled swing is 31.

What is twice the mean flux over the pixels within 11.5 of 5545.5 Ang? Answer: 26.8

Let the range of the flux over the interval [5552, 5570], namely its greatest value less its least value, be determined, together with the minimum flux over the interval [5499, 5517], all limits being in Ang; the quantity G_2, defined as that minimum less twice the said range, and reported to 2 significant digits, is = 1.5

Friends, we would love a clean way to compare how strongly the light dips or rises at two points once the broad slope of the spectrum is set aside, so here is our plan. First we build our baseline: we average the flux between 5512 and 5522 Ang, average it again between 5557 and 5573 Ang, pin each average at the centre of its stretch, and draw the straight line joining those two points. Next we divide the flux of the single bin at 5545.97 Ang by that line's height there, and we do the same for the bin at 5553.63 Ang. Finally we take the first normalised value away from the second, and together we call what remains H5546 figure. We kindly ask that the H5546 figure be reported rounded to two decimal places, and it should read -0.18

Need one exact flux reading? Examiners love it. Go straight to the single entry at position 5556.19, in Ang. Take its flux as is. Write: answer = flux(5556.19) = 12.2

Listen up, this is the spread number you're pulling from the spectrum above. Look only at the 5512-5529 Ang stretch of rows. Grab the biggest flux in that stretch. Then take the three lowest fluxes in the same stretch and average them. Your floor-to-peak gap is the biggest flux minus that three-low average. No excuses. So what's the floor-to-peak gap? 1.9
